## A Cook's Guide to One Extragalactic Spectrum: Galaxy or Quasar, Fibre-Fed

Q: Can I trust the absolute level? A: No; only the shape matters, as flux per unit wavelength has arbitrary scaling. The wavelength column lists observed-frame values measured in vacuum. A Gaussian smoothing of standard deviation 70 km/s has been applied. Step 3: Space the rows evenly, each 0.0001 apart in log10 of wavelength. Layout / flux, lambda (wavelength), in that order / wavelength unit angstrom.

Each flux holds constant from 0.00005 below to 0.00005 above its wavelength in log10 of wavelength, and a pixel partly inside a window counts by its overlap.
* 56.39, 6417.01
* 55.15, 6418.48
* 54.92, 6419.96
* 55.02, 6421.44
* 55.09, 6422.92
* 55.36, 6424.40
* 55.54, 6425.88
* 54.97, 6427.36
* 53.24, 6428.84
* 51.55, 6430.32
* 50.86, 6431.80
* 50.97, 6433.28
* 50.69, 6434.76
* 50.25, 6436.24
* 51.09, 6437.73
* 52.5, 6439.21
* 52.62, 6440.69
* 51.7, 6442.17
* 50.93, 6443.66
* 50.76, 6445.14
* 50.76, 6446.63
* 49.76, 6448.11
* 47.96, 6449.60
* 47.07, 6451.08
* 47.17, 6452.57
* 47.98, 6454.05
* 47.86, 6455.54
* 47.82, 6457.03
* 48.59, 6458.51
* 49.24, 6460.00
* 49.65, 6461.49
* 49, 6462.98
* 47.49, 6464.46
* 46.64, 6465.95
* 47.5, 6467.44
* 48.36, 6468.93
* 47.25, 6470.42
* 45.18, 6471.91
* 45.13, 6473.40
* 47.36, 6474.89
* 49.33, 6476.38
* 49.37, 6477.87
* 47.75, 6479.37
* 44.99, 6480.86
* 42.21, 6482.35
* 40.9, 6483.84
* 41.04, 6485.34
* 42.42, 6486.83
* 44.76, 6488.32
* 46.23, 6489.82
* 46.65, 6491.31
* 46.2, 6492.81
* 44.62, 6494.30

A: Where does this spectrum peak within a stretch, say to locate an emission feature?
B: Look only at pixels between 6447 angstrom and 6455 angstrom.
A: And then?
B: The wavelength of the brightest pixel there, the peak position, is 6448.11 angstrom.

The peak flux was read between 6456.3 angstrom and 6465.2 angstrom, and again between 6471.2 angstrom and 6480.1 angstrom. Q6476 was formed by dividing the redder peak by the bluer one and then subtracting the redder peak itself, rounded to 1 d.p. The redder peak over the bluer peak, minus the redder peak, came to -48.4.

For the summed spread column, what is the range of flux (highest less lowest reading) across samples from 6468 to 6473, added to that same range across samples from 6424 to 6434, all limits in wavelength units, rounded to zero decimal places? 8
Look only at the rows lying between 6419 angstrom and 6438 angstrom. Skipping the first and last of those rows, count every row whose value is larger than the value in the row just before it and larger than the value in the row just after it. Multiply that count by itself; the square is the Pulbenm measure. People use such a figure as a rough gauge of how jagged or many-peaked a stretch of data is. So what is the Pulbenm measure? 4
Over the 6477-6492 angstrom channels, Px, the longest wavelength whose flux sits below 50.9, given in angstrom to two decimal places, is 6491.31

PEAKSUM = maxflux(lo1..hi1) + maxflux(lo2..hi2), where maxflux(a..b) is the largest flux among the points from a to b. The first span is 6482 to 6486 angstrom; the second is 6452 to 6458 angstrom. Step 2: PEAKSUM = 90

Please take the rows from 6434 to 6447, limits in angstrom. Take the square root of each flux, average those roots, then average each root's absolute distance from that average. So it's 0.047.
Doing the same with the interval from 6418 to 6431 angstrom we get 0.065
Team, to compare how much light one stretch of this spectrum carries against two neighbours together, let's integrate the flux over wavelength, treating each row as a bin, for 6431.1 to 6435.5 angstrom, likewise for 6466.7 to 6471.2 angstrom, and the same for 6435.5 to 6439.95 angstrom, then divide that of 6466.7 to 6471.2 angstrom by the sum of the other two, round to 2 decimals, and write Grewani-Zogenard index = 0.47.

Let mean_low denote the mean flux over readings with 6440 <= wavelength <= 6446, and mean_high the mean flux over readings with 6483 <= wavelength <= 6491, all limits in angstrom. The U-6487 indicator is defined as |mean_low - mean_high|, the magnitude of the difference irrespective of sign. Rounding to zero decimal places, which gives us 8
